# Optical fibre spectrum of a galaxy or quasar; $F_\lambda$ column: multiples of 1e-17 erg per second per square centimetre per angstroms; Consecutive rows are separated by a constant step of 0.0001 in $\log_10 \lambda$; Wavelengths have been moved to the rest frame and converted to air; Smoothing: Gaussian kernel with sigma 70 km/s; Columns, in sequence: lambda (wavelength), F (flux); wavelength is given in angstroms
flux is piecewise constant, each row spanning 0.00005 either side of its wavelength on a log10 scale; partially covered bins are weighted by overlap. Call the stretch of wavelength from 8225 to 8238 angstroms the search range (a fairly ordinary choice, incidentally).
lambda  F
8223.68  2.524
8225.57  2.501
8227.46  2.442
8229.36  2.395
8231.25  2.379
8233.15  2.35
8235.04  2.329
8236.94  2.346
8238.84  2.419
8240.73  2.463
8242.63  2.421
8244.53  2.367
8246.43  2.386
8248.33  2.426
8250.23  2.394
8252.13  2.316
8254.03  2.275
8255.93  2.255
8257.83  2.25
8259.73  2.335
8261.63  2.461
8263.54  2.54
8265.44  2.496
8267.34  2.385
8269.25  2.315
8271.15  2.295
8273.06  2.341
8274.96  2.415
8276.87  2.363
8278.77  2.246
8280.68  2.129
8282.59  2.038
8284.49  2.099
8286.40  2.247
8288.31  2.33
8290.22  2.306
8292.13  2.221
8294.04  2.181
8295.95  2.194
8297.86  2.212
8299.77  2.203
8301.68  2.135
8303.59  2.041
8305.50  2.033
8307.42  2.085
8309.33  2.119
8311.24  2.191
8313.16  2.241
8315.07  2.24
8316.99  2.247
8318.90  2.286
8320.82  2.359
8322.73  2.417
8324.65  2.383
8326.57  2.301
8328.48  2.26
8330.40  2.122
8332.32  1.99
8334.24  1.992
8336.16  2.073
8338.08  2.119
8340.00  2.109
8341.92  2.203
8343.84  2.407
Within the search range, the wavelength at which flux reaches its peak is 8225.57 angstroms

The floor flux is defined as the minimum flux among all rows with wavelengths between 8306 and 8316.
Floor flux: 2.085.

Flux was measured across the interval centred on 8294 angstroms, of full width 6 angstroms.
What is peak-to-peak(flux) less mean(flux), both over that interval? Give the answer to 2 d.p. -2.16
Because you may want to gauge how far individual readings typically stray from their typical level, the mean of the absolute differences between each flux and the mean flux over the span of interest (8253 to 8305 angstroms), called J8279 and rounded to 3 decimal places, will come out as 0.099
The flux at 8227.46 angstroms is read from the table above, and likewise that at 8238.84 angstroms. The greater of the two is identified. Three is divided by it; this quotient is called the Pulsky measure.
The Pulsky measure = 1.23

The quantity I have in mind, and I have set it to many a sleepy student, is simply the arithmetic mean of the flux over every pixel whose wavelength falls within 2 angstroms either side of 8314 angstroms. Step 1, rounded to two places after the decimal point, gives 2.24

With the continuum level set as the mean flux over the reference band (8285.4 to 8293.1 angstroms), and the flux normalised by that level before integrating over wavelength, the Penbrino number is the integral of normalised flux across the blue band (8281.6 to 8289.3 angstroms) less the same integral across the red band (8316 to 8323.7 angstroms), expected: -0.5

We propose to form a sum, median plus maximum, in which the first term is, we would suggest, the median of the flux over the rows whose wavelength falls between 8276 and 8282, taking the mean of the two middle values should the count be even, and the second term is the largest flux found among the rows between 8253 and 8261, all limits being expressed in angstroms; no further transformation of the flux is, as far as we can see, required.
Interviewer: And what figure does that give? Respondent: 4.58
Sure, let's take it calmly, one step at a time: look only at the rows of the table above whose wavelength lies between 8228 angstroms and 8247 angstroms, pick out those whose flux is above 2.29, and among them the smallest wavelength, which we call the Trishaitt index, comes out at 8229.36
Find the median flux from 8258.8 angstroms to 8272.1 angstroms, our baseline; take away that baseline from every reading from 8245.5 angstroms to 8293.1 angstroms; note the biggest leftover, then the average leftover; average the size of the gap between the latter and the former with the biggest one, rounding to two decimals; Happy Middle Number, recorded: 0.19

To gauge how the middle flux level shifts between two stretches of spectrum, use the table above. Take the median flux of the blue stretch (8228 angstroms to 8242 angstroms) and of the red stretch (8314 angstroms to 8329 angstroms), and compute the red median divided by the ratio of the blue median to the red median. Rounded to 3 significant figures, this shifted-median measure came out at 2.21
